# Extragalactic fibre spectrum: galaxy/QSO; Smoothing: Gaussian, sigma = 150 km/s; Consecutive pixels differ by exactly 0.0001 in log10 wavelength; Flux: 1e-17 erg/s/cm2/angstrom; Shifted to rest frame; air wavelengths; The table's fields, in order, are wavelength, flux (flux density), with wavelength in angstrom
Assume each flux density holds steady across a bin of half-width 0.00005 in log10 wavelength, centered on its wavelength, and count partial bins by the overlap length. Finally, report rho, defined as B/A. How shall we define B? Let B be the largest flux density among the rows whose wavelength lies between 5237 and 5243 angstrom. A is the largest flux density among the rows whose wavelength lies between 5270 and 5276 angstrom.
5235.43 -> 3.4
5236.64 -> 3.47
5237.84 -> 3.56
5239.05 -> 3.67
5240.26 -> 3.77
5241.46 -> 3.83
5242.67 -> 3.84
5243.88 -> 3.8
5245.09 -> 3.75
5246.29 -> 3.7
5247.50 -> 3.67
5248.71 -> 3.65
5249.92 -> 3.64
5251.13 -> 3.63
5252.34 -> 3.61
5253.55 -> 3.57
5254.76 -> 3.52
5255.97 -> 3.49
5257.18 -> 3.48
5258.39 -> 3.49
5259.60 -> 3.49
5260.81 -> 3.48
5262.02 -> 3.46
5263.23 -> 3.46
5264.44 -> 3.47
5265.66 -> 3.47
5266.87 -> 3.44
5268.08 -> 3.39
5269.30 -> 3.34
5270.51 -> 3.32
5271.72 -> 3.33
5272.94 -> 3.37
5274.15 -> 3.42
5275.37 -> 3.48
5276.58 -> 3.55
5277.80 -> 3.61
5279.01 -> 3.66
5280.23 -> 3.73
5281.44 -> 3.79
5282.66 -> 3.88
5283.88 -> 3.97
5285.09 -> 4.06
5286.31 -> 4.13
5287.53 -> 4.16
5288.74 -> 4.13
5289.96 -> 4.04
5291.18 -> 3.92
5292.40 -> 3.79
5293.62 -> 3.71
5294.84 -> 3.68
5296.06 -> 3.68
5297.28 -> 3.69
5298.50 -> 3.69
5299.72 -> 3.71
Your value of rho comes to 1.10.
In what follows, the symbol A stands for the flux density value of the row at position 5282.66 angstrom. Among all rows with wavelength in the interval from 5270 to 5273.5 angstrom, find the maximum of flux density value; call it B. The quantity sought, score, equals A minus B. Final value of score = 0.51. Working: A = 3.88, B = 3.37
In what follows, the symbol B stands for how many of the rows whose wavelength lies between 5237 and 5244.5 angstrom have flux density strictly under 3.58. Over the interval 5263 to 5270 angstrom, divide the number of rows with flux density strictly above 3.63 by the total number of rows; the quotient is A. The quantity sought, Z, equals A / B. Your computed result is 0.00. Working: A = 0.0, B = 1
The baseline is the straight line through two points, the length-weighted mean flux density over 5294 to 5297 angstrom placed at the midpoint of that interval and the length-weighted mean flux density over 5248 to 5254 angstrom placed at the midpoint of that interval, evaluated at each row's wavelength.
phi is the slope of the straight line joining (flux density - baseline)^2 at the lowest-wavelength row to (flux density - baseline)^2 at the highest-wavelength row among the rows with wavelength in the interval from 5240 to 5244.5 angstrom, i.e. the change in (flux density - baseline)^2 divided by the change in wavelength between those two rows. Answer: 0.00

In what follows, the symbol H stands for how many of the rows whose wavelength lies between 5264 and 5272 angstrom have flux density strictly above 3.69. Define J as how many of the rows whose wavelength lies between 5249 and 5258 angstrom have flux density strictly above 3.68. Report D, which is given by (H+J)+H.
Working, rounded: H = 0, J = 0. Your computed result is 0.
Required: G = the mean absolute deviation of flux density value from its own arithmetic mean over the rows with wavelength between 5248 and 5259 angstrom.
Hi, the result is 0.062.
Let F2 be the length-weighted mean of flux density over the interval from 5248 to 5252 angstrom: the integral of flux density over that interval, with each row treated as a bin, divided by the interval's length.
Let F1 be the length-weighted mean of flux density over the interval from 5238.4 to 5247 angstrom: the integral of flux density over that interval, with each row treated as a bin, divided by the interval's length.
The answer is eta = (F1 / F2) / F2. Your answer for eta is 0.28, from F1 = 3.8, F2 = 3.63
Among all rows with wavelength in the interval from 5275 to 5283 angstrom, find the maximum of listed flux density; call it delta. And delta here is 3.88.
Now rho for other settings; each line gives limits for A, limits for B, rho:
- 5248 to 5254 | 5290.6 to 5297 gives 1.07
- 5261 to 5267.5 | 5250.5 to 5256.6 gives 1.05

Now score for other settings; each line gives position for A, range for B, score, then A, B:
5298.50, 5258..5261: 0.20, 3.69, 3.49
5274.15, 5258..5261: -0.07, 3.42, 3.49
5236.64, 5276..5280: -0.19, 3.47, 3.66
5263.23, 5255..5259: -0.03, 3.46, 3.49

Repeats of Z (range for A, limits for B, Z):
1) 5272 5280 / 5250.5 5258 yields 0.04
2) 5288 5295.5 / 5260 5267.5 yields 0.17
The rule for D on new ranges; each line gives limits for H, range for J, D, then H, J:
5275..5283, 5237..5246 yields 11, 3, 5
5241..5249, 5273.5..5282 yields 12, 5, 2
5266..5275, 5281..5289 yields 7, 0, 7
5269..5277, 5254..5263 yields 0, 0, 0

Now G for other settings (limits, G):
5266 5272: 0.041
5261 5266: 0.005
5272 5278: 0.075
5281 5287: 0.105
